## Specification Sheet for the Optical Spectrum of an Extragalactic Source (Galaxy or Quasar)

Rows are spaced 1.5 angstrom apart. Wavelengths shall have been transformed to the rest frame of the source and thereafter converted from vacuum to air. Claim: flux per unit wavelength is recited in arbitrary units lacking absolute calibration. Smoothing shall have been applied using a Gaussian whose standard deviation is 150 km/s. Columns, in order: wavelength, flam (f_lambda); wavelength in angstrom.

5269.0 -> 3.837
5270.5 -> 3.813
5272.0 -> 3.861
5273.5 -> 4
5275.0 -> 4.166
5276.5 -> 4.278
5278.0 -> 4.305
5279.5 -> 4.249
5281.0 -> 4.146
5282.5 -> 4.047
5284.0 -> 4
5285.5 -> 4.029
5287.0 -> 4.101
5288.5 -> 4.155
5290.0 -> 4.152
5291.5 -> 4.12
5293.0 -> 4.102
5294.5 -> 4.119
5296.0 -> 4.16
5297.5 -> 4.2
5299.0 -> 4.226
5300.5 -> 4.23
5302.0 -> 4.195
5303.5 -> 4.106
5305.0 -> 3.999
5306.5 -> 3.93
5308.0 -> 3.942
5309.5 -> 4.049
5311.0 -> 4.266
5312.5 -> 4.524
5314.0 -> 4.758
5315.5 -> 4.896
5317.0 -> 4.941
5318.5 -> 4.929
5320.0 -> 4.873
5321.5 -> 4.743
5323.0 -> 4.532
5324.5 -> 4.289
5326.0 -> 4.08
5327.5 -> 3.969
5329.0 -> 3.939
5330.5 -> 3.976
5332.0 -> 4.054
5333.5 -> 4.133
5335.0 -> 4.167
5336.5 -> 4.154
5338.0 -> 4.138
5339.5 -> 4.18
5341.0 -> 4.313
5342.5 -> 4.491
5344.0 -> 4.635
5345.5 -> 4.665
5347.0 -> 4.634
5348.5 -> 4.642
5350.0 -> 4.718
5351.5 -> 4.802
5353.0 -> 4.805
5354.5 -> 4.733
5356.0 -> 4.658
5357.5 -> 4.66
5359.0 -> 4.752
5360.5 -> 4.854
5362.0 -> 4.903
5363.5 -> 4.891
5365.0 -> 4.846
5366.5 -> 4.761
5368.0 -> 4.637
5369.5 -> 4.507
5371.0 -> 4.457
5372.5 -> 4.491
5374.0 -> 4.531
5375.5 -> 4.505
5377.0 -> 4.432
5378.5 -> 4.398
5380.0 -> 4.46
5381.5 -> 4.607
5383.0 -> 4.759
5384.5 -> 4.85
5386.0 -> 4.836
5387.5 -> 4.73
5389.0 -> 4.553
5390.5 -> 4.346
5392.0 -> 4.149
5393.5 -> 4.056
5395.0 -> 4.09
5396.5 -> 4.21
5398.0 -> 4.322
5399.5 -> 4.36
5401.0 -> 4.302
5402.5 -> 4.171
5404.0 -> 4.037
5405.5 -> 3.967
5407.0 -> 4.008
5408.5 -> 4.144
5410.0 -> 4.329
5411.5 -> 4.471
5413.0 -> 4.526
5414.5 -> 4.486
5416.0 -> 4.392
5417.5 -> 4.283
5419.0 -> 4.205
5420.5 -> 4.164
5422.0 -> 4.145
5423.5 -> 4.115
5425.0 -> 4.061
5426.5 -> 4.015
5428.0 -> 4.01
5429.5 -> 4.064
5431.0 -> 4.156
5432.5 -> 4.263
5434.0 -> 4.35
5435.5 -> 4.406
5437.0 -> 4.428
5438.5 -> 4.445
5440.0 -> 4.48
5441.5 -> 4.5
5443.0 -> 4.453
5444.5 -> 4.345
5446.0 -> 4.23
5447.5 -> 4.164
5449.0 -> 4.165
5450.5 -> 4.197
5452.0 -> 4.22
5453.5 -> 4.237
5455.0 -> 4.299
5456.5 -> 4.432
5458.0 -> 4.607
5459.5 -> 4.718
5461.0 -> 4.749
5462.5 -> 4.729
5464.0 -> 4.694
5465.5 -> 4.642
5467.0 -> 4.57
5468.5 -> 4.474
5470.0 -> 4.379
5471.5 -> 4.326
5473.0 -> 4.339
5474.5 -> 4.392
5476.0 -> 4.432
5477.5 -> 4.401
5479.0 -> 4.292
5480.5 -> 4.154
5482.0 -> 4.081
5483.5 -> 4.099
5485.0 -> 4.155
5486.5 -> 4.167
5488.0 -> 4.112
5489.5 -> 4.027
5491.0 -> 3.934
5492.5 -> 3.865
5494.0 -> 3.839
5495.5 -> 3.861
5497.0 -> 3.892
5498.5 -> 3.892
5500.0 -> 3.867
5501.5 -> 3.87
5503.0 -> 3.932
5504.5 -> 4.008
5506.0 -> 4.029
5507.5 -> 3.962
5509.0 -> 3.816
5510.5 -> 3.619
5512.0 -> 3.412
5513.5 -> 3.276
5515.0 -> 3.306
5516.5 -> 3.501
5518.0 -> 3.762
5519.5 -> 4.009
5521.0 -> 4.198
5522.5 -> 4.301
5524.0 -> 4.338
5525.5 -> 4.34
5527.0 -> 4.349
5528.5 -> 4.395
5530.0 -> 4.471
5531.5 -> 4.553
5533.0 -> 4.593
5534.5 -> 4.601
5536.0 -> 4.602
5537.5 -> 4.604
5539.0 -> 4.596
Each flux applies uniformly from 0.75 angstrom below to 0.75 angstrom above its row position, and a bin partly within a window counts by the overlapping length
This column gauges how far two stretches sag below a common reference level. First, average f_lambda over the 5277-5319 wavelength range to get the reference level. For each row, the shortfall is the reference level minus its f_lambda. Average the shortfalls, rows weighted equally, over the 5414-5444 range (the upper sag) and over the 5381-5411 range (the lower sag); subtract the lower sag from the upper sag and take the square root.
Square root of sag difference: 0.27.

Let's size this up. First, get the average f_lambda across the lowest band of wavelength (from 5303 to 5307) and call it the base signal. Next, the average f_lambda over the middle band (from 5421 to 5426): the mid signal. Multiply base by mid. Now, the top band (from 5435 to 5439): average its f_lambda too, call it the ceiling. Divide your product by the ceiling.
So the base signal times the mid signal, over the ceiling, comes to 3.72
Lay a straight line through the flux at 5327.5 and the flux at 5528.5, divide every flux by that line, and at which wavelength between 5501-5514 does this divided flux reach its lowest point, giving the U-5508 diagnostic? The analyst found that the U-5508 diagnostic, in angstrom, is 5513.5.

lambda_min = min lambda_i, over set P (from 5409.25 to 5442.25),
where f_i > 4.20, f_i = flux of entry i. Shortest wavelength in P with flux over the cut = 5410.0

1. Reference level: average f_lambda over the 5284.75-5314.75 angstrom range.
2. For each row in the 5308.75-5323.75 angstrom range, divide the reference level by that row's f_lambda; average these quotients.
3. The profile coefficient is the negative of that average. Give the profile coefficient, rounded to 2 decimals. -0.90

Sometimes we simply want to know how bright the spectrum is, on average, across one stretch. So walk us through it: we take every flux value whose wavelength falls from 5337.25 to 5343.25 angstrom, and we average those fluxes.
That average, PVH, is 4.28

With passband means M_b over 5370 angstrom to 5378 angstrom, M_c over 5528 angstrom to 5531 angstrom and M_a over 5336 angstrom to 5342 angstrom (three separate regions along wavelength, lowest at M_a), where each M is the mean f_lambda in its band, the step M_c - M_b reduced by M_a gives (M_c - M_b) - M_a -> -4.2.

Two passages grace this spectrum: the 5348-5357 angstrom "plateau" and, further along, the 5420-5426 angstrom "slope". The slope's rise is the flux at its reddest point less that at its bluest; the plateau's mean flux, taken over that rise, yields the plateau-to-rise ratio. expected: -46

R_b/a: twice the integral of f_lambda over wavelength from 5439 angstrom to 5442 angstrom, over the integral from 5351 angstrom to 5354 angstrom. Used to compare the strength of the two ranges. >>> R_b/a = 1.87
